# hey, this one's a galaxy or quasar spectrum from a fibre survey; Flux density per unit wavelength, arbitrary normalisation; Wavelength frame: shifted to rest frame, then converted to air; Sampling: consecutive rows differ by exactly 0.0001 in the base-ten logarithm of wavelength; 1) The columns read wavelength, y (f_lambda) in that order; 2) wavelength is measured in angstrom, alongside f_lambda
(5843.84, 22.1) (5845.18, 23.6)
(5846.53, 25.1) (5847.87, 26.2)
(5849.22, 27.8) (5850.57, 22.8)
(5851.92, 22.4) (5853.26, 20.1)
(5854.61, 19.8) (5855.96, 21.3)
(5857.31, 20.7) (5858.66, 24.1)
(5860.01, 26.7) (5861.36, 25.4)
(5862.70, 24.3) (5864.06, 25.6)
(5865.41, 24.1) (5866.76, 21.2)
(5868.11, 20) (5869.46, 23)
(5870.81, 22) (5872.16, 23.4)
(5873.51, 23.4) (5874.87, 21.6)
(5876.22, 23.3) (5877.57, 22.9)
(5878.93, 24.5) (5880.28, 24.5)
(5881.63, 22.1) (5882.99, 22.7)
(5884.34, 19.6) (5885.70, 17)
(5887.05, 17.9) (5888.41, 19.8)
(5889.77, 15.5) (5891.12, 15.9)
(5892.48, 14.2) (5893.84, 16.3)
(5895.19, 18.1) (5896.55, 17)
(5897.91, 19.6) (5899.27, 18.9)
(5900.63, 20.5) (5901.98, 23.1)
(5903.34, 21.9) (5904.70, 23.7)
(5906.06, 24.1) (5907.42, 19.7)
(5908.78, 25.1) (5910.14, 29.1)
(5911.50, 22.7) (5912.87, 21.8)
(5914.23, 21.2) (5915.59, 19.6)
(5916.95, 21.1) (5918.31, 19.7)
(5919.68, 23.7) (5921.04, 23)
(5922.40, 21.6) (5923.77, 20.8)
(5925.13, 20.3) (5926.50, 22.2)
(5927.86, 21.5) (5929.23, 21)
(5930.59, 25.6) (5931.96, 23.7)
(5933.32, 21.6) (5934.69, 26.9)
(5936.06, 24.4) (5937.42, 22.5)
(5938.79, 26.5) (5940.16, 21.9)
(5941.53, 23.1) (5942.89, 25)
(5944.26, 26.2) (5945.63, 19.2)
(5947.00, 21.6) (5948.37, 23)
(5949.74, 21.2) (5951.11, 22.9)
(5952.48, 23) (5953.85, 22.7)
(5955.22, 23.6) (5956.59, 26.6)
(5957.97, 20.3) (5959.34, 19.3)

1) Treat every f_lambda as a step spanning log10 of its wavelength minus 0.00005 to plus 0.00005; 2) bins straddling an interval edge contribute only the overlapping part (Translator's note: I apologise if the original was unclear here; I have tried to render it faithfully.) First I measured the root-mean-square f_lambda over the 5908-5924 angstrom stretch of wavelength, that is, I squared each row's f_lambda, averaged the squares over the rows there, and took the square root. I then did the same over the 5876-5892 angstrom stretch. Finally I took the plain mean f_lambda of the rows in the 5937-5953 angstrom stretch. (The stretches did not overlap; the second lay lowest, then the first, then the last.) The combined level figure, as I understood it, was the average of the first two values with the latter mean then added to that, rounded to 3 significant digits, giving 44.7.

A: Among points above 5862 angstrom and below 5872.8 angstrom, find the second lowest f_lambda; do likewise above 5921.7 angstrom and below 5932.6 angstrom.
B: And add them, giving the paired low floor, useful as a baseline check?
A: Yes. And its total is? 42.0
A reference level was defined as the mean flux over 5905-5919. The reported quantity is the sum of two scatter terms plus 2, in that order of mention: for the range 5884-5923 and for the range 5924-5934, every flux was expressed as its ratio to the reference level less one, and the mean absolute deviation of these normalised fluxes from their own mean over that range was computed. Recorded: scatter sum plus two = 2.175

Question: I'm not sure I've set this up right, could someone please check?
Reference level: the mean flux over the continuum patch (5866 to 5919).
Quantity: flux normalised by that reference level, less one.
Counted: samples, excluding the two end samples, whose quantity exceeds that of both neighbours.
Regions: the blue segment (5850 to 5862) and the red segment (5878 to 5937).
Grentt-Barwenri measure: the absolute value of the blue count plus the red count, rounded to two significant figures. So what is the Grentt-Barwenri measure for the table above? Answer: 15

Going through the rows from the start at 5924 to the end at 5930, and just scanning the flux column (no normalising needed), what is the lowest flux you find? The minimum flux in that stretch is 20.3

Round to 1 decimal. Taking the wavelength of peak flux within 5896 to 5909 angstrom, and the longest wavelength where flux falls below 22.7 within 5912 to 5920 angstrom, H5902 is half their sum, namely 5913.5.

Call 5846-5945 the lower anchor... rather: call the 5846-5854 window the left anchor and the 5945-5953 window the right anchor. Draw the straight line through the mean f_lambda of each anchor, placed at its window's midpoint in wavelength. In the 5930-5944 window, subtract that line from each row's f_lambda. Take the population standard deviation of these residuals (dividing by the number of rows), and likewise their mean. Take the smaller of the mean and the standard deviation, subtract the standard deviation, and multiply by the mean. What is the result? 0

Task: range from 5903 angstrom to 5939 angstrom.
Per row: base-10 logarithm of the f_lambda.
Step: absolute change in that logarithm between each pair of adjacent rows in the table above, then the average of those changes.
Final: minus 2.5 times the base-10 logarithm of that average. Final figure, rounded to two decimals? 3.39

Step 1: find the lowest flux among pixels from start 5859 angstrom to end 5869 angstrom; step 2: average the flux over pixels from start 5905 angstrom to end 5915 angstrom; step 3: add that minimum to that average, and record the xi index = 43.4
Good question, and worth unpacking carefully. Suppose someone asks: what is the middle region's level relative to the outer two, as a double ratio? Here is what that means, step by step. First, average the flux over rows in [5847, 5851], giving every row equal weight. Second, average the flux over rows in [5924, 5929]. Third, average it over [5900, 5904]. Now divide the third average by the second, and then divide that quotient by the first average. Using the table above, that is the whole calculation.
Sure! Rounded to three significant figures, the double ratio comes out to 0.0400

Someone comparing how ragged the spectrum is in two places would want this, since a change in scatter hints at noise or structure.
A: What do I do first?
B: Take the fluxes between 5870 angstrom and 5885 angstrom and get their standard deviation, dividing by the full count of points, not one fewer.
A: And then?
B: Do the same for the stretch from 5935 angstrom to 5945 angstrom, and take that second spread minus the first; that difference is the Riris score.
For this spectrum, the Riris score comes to 0.33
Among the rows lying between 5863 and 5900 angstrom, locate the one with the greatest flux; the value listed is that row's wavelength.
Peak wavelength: 5864.06 angstrom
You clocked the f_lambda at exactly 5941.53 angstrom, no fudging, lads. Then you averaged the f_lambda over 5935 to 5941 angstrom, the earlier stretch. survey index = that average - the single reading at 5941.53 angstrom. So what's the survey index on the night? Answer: 1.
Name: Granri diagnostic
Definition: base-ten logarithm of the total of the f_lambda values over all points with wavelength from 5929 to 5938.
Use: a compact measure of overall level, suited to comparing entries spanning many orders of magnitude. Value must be 2.22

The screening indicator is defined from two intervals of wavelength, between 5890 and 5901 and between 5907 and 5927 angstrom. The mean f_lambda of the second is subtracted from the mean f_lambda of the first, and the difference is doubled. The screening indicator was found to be -9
